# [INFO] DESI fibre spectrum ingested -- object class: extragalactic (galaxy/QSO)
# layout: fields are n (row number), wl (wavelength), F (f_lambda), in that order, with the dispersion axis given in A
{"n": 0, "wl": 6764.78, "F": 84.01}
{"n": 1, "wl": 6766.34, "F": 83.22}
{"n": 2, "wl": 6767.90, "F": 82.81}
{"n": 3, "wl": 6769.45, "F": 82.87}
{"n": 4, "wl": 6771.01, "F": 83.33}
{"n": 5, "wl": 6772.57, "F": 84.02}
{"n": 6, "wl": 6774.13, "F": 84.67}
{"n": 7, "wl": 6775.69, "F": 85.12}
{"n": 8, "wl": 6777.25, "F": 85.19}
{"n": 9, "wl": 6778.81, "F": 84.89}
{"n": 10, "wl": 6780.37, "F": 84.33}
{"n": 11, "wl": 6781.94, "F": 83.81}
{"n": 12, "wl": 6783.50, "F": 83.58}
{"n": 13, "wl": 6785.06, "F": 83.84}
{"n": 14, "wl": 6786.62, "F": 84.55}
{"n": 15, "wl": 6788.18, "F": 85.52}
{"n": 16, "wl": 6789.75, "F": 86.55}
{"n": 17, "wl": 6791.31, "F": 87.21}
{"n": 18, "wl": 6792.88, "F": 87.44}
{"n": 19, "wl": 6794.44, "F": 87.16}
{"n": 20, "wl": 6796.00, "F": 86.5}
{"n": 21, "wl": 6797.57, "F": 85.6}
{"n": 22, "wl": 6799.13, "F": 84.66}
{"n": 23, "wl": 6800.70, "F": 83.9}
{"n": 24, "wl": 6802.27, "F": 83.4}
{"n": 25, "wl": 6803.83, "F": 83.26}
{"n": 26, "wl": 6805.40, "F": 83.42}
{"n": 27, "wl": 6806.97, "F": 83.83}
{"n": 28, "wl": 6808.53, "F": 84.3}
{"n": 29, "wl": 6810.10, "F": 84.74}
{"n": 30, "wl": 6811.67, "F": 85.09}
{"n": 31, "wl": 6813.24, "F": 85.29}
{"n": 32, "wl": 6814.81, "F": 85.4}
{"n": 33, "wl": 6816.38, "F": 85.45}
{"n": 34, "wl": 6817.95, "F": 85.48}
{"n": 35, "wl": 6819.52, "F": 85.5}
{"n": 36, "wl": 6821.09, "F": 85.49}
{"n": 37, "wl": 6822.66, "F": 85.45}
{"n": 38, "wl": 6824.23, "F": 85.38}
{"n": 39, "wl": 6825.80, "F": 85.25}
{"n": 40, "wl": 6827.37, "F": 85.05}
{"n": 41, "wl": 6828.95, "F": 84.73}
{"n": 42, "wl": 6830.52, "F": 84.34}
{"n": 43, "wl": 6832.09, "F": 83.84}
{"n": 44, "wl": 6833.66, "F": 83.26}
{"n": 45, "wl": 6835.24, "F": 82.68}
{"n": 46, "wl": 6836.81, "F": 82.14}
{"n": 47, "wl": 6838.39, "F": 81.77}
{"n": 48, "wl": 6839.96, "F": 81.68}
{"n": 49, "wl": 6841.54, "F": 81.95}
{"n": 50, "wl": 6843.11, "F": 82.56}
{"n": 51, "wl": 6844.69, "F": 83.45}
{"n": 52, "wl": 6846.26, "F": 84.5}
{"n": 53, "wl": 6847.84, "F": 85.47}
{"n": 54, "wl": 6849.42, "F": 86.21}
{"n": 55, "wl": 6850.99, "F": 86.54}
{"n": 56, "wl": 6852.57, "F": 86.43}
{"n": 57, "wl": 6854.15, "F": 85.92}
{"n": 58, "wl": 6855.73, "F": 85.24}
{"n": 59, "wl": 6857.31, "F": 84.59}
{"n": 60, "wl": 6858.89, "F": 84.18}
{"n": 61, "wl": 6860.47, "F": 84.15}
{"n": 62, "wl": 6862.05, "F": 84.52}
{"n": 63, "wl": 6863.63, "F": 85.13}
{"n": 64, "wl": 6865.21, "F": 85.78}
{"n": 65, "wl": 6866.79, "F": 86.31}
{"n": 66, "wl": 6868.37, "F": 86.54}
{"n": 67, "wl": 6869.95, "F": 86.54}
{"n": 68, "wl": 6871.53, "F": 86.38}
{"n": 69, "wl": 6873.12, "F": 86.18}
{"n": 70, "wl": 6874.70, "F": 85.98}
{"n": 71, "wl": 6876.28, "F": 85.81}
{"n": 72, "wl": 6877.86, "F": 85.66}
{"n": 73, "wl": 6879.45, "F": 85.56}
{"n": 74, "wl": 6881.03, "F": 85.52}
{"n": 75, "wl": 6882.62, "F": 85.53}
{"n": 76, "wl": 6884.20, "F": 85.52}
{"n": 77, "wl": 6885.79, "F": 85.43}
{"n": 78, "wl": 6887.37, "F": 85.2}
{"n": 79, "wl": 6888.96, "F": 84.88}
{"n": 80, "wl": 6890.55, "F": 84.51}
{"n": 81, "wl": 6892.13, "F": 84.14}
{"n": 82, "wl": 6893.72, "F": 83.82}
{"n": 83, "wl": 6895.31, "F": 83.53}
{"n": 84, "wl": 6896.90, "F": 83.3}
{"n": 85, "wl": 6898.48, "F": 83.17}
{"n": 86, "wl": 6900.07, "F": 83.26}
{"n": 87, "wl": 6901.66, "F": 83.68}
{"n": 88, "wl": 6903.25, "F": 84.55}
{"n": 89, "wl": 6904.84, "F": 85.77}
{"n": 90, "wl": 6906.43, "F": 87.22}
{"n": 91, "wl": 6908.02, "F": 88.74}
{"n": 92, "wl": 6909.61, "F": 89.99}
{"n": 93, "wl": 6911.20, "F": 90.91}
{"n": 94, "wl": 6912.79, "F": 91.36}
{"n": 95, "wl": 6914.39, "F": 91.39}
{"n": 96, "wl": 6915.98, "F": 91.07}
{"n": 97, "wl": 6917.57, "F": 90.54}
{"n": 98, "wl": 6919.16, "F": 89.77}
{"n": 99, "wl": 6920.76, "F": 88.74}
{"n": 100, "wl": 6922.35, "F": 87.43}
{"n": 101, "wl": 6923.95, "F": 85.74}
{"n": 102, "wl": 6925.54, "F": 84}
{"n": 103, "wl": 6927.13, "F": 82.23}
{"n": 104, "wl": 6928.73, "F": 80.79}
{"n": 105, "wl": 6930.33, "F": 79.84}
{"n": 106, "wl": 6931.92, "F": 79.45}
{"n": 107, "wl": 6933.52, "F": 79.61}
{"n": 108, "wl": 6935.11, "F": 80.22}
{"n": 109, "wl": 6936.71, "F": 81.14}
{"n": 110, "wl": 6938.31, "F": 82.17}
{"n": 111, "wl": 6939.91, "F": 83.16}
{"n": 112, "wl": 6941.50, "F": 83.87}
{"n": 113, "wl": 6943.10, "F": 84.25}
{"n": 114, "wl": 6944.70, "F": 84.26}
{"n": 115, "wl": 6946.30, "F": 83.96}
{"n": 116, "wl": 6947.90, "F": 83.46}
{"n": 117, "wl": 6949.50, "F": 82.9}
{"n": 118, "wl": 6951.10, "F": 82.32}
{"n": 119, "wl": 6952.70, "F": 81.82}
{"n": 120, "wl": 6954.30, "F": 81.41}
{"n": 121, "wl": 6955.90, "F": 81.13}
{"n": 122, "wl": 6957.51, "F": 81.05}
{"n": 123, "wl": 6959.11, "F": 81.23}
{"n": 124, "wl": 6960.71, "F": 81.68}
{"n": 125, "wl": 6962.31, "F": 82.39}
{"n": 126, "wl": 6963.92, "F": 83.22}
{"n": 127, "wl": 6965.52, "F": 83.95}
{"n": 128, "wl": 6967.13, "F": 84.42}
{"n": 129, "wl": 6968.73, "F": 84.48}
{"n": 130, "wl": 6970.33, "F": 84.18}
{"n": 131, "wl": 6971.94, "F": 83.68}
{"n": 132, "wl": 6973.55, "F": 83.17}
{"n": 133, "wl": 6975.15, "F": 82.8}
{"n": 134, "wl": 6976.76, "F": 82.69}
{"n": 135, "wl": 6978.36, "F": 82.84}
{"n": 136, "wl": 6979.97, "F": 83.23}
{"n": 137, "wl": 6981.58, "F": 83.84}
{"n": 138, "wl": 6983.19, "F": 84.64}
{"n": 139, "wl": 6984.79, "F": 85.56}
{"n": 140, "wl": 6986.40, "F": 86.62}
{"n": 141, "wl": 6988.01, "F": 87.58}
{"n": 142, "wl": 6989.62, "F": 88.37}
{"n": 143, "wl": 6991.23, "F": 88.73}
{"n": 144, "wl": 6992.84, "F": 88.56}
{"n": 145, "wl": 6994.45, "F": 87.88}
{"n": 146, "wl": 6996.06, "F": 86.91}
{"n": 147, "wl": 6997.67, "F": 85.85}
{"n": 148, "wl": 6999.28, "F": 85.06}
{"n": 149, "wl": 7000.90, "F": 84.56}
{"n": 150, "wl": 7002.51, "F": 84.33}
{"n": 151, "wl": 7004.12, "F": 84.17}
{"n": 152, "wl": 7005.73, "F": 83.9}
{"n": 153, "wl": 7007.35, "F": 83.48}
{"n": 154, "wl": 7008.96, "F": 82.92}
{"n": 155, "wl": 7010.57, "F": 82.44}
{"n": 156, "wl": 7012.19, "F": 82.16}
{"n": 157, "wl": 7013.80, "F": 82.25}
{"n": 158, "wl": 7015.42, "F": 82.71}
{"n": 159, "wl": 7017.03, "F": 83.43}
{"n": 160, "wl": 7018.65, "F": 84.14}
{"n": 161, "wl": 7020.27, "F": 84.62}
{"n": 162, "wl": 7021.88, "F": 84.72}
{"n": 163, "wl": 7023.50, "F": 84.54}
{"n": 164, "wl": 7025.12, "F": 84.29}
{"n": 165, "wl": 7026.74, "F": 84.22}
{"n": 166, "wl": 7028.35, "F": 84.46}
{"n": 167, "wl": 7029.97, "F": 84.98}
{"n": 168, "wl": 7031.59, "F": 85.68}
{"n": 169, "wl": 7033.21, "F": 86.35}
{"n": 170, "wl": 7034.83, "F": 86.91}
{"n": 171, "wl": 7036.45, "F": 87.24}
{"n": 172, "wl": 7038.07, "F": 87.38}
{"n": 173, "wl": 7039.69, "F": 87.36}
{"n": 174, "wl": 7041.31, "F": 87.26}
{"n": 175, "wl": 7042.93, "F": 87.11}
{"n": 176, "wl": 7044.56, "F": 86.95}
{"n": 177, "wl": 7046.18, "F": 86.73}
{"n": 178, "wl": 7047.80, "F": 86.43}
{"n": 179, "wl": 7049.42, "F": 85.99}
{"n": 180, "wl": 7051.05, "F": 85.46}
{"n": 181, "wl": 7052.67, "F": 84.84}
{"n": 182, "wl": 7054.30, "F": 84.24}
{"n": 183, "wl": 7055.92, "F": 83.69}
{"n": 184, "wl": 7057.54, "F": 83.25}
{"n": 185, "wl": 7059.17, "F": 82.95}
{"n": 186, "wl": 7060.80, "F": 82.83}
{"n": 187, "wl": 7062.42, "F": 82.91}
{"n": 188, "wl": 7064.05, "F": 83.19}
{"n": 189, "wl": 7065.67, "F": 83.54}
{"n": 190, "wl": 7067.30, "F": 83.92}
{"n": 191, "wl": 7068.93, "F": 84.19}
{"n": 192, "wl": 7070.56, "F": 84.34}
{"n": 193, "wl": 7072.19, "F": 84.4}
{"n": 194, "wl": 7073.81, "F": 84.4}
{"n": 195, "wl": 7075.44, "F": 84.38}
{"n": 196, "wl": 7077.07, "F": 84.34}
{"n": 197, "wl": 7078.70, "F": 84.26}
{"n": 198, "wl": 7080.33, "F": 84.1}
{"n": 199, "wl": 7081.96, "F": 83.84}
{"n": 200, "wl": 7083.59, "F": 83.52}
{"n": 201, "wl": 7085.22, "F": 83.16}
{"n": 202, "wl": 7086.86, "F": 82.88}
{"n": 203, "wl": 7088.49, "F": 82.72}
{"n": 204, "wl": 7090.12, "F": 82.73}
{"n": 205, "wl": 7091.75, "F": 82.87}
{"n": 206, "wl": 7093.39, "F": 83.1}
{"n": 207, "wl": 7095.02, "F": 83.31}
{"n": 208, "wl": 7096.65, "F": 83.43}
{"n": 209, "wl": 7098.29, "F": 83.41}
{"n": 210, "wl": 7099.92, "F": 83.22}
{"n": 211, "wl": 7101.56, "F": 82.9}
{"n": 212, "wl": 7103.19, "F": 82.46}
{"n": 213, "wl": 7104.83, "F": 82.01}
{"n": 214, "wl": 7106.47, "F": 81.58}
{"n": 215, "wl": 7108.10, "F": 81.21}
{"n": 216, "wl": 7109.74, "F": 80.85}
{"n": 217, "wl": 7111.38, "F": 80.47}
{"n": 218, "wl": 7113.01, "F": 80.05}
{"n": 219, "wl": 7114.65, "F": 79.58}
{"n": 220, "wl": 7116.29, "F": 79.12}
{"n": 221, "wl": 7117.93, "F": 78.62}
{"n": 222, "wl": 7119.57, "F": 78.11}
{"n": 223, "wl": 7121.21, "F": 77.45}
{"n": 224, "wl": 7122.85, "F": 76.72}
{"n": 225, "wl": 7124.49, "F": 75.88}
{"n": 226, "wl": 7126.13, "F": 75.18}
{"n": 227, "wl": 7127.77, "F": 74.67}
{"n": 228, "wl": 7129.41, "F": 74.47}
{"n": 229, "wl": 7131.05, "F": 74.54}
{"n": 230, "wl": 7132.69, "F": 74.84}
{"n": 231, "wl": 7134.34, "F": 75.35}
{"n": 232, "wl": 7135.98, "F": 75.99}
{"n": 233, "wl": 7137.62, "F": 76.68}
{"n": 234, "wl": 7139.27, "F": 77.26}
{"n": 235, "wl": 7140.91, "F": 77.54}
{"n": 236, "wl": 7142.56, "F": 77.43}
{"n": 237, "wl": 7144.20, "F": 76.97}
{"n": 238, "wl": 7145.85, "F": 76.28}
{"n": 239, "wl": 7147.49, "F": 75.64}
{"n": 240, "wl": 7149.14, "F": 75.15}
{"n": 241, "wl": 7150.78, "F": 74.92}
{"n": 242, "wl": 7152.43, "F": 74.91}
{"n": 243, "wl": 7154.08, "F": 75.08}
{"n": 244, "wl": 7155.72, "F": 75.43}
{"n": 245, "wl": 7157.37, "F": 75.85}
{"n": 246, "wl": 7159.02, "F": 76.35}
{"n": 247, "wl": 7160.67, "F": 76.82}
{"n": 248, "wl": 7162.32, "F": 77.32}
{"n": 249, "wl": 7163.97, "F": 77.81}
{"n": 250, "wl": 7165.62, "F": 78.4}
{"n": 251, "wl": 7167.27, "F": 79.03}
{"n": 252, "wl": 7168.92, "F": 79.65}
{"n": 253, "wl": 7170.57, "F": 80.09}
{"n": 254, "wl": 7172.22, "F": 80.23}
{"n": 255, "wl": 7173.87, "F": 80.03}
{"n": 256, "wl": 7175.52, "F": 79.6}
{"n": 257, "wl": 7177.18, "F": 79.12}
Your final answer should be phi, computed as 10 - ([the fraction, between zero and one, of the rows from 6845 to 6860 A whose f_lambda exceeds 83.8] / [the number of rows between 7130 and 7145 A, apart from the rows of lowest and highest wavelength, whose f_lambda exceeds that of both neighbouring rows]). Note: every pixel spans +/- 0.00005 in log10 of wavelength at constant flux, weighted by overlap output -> 9.00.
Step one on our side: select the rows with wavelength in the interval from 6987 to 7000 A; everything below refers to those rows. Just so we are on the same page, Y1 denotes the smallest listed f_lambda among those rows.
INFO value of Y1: 85.06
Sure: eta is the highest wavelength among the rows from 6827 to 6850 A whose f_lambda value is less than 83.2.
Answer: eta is 6843.11 A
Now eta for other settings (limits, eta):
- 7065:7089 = 7088.49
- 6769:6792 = 6769.45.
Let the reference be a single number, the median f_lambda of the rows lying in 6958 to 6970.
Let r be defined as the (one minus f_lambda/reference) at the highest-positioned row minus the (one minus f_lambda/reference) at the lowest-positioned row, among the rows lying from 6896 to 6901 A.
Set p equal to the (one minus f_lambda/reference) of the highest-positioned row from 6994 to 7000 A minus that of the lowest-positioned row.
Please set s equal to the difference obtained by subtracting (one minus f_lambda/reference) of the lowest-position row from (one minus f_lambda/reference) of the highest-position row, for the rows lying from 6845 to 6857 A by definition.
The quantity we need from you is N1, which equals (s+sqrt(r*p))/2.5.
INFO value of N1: -0.0019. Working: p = 0.034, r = 0.00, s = -0.009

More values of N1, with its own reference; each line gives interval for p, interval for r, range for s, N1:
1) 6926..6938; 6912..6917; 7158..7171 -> -0.0153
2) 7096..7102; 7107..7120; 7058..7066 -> 0.0033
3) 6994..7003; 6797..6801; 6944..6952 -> 0.0211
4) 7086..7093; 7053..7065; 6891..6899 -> 0.0052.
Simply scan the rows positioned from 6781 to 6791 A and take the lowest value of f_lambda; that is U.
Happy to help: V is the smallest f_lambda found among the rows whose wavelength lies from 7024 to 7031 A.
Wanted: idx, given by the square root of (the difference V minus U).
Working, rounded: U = 83.58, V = 84.22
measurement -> 0.8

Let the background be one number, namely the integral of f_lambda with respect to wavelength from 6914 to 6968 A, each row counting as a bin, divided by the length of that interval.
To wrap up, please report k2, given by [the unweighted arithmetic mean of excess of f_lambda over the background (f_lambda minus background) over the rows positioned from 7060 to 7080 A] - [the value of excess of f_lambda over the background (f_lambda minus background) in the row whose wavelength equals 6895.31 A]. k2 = 0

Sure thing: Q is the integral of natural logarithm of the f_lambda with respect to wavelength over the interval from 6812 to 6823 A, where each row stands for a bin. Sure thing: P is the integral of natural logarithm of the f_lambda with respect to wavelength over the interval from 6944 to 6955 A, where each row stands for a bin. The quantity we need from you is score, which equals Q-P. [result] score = 0.3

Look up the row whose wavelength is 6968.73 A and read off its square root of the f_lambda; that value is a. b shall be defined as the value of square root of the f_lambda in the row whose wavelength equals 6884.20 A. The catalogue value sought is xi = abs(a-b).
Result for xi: 0.06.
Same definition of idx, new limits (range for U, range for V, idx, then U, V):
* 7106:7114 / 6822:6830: 2.2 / 80.05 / 84.73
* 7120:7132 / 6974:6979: 2.9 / 74.47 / 82.69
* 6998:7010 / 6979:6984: 0.6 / 82.92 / 83.23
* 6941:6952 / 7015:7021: 0.6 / 82.32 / 82.71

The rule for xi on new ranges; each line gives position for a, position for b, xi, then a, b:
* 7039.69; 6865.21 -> 0.08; 9.35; 9.26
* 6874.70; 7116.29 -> 0.38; 9.27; 8.89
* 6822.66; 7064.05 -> 0.12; 9.24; 9.12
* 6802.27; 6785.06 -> 0.02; 9.13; 9.16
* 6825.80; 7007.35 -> 0.10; 9.23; 9.14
